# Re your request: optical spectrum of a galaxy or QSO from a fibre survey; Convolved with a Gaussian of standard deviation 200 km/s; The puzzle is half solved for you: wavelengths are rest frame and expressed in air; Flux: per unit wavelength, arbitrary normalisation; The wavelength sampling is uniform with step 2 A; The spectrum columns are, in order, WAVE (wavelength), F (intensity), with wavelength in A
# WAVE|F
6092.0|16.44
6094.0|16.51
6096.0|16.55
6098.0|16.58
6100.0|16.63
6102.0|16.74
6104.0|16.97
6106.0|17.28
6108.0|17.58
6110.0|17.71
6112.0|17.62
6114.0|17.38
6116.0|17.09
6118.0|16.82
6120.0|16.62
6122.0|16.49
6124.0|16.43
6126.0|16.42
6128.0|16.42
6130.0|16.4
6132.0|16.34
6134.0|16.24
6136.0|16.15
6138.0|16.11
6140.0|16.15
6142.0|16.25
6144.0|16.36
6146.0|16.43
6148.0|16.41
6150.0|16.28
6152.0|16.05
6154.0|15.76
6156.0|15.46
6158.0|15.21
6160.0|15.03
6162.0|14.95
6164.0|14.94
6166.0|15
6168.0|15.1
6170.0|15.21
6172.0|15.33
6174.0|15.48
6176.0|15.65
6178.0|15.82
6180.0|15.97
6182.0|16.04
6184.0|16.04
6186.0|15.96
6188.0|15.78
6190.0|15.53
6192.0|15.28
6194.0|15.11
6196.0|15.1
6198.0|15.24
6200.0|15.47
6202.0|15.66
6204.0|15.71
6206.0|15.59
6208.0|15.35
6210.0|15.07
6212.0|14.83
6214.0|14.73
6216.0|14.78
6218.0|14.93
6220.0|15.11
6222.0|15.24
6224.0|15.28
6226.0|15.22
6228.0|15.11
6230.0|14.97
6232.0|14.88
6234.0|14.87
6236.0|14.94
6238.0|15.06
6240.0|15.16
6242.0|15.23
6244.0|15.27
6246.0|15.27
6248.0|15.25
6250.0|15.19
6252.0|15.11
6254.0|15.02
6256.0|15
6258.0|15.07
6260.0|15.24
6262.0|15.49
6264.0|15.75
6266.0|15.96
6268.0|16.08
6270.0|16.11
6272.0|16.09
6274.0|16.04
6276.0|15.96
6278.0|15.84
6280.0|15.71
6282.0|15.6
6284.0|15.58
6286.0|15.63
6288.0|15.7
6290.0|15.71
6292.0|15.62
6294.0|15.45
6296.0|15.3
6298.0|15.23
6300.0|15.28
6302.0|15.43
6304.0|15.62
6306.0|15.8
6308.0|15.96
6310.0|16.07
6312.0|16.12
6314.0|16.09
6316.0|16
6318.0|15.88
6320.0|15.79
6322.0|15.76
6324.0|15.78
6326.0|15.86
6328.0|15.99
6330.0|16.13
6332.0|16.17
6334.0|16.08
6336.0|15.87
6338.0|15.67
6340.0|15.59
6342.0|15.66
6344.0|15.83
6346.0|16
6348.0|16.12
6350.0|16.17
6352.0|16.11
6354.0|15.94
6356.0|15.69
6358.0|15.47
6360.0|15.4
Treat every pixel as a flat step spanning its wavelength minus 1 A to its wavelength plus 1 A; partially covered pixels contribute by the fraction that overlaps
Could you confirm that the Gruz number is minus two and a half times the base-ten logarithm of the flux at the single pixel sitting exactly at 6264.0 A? -2.99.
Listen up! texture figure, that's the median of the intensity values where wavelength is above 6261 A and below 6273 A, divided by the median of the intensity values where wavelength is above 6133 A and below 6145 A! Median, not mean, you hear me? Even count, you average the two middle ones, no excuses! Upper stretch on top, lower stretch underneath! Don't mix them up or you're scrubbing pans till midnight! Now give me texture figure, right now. 0.99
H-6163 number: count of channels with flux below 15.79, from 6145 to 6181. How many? 12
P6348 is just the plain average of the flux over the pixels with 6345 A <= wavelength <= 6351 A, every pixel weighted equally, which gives 16.10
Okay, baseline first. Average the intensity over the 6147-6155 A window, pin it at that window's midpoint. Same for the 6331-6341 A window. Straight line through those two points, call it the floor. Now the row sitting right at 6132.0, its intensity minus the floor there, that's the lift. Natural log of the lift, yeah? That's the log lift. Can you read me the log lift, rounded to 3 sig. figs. -1.66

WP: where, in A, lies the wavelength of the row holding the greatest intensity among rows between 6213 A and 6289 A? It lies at 6270.0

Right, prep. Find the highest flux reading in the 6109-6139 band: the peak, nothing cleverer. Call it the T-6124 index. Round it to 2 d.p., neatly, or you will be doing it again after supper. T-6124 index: 17.71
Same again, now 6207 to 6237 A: 15.35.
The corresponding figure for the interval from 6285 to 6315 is 16.12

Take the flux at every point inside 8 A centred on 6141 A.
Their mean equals 16.22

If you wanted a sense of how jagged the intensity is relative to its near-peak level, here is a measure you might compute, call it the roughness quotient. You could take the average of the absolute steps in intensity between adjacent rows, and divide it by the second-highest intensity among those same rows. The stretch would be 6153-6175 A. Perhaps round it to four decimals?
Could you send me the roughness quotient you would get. 0.0088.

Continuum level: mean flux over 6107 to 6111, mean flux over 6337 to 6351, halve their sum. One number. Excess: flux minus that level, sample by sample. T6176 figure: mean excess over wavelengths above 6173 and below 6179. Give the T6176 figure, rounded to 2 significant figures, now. -1.1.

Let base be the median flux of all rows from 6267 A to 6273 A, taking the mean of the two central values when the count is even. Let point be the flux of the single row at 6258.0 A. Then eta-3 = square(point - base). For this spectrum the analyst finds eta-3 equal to 1.0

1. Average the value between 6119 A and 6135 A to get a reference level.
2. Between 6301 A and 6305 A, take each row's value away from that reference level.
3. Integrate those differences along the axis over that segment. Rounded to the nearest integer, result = 4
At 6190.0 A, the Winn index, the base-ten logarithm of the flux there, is 1.19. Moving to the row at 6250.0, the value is 1.18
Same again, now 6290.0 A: 1.20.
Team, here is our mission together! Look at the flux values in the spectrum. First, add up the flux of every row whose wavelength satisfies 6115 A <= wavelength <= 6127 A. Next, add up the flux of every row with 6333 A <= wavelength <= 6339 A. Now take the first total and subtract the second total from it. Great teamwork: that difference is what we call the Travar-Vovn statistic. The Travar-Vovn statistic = 52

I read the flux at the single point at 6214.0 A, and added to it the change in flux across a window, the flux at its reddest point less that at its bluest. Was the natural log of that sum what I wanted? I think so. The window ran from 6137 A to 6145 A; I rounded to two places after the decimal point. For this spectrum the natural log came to 2.71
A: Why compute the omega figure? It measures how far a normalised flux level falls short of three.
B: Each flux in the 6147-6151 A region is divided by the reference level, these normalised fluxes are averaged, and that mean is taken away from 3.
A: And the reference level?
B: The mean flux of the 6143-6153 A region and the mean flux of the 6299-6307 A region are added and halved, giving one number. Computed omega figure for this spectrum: 1.97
